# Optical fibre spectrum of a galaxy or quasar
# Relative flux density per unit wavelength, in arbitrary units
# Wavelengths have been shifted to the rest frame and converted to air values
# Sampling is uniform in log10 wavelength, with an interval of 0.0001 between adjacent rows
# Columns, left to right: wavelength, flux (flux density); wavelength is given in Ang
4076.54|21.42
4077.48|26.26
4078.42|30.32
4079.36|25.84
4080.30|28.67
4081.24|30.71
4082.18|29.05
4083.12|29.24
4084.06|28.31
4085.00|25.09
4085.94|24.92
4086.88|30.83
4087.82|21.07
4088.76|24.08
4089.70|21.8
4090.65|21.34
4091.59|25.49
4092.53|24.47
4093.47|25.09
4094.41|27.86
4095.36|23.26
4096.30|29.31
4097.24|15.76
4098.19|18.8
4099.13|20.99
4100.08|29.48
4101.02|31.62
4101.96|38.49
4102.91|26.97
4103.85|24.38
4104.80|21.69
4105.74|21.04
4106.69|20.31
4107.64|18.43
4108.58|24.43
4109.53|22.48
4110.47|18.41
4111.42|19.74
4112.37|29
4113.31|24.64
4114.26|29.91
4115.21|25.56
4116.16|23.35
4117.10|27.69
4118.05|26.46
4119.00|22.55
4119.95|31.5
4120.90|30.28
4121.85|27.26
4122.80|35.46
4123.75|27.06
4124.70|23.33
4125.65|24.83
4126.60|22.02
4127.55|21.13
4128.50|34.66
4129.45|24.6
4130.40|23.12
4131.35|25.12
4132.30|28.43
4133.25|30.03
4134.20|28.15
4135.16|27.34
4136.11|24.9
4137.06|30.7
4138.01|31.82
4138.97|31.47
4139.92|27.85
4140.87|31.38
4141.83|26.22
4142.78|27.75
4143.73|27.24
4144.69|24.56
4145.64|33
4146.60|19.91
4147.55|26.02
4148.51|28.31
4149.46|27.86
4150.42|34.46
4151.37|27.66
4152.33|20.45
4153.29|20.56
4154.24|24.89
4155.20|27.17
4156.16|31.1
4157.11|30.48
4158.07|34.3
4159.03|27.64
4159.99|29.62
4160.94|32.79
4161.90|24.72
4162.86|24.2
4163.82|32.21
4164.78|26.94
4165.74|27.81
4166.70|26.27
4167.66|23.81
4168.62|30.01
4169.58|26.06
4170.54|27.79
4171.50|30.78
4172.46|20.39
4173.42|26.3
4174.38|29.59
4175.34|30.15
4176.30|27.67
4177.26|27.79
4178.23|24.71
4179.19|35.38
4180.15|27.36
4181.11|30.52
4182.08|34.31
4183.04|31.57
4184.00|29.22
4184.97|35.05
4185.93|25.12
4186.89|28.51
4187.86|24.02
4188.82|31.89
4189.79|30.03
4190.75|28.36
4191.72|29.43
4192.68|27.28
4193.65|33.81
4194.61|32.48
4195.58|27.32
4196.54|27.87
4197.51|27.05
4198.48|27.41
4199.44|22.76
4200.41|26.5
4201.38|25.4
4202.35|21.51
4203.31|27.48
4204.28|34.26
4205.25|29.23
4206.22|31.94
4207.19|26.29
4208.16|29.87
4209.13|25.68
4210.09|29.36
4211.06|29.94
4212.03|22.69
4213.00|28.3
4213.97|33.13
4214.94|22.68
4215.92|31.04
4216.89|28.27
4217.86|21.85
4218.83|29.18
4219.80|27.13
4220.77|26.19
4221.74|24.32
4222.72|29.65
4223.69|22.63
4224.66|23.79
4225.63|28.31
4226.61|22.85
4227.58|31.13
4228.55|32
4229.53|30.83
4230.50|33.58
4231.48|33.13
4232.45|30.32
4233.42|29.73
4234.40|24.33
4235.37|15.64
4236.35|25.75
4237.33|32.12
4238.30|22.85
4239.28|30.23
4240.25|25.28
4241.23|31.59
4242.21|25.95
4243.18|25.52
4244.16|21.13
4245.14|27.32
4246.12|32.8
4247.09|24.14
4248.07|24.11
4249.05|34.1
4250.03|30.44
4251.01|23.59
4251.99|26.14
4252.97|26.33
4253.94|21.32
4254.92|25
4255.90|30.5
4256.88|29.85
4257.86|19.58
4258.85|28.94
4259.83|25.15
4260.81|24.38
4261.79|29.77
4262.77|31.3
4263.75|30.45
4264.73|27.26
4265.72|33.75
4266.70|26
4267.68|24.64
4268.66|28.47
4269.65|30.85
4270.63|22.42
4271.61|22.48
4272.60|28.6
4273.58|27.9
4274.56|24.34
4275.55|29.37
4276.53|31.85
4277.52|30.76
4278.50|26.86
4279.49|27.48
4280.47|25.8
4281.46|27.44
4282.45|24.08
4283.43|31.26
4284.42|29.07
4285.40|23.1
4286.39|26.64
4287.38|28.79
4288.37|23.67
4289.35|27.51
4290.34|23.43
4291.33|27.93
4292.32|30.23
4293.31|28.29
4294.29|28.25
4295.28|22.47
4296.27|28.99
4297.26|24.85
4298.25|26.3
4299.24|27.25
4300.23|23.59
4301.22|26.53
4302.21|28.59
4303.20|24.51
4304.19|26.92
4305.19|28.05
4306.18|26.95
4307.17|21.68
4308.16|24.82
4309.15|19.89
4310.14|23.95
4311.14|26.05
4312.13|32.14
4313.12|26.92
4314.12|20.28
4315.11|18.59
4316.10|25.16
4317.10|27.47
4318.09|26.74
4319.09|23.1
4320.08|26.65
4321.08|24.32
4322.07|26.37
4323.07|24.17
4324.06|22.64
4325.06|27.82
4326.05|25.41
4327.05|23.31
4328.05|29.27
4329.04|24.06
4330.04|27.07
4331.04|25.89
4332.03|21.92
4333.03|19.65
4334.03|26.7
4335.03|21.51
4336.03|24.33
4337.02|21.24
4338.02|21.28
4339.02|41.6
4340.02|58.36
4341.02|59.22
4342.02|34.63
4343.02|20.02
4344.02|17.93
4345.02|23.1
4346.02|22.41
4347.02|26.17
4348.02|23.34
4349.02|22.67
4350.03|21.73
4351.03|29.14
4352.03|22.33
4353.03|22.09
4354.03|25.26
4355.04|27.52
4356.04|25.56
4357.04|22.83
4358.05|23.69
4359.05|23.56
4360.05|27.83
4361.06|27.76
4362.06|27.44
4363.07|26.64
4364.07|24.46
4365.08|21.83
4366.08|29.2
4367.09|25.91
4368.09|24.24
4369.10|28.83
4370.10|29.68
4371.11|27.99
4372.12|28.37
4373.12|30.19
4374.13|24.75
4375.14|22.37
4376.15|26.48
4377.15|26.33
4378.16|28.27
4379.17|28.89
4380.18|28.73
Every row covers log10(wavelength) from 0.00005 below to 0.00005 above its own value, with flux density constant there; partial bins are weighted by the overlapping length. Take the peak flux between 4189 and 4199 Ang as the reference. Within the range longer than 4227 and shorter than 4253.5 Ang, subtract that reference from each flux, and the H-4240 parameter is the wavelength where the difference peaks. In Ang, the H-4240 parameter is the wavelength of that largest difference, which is 4249.05 Ang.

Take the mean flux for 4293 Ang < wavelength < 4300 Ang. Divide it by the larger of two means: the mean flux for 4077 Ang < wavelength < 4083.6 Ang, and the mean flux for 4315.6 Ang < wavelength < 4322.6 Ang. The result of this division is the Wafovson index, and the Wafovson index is 0.93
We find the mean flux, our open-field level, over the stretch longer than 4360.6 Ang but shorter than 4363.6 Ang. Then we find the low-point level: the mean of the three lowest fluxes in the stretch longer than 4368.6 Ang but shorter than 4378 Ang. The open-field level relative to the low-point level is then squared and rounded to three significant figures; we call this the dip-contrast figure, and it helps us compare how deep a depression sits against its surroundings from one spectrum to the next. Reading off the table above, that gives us 1.24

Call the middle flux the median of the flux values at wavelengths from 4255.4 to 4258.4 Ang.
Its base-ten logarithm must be 1.47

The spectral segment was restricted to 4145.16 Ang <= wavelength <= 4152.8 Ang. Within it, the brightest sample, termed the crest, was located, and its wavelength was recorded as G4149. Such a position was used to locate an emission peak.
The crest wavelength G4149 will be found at 4150.42 Ang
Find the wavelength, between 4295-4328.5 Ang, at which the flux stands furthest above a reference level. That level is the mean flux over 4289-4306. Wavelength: 4312.13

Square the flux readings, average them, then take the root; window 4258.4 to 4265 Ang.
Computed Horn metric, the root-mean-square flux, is 28.3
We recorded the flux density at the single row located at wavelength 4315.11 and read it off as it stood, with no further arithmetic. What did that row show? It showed 18.59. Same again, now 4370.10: 29.68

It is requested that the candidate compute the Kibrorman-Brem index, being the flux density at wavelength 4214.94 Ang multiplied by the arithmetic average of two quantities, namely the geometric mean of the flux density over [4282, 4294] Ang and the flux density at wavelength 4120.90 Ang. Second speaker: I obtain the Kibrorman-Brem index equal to 648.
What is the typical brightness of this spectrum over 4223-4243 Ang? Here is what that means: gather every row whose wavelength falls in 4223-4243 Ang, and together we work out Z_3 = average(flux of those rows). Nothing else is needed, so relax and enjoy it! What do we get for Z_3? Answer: 27.6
